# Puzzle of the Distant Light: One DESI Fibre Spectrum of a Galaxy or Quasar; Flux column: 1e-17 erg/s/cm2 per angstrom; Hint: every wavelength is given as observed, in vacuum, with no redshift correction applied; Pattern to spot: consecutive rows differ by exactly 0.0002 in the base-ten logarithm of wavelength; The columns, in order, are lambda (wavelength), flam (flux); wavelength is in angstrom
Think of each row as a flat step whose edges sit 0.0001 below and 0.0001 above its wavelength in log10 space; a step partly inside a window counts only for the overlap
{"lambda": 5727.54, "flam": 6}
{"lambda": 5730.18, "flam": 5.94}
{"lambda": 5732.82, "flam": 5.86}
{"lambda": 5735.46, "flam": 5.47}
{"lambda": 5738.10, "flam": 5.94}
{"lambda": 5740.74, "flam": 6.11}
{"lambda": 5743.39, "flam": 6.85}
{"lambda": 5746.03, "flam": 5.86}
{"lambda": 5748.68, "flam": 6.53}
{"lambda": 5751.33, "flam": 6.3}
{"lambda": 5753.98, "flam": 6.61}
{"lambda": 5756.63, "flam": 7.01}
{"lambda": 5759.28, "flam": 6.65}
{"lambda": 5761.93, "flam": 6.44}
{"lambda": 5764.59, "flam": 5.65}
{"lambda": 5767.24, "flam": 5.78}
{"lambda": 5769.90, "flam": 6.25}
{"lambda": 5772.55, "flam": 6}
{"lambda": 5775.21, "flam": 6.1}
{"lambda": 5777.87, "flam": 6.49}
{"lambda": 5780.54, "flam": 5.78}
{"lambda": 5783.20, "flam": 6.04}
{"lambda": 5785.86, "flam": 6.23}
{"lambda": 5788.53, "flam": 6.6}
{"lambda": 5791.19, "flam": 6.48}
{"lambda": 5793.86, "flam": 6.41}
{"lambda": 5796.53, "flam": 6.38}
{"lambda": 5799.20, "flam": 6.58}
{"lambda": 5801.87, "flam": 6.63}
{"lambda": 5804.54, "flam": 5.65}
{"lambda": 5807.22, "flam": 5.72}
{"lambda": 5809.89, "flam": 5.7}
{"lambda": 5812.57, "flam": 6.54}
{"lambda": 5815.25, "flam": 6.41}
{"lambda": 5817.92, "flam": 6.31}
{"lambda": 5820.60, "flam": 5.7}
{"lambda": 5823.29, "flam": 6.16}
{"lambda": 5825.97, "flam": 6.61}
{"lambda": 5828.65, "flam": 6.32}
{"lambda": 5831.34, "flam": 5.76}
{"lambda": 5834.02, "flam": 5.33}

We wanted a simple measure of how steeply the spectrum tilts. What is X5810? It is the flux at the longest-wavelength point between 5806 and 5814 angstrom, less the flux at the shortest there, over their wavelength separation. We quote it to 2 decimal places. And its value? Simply 0.15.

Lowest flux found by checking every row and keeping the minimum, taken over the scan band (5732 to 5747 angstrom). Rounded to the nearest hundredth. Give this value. 5.47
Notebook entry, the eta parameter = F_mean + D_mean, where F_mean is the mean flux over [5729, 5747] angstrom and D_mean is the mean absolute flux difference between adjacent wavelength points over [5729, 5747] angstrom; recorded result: 6.48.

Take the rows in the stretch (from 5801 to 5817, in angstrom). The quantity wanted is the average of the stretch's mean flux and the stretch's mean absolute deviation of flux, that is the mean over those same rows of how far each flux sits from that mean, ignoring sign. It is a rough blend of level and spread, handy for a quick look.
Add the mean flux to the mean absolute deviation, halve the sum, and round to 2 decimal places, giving 3.26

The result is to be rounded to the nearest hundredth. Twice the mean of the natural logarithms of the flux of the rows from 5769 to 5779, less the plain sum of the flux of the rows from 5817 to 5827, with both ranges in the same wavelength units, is -21.13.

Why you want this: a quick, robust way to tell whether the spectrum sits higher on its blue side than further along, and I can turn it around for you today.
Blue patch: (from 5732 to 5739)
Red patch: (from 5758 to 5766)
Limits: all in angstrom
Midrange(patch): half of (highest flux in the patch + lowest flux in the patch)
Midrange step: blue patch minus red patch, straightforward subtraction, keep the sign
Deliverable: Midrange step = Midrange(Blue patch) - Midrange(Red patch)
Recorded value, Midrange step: -0.4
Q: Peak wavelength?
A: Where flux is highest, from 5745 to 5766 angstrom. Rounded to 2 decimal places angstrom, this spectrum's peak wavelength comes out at 5756.63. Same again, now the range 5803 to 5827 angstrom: 5825.97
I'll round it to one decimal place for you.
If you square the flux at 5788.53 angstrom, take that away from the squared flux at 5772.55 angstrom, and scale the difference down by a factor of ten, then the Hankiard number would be -0.8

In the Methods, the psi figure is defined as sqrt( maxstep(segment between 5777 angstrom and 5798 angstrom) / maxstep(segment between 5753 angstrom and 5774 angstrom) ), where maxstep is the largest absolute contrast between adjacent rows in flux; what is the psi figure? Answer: 0.95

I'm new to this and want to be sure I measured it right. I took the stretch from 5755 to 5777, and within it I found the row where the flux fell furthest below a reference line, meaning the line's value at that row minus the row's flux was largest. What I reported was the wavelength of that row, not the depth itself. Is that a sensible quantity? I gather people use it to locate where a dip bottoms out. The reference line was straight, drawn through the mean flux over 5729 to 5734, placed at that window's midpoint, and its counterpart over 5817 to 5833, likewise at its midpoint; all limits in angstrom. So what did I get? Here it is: 5764.59 angstrom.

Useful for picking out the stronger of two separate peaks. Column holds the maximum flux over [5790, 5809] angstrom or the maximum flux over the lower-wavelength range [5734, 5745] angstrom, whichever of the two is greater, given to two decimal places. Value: 6.85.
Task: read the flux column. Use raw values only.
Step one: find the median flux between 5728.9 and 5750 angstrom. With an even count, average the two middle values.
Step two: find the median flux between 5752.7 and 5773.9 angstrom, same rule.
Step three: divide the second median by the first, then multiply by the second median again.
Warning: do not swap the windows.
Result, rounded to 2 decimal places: 6.78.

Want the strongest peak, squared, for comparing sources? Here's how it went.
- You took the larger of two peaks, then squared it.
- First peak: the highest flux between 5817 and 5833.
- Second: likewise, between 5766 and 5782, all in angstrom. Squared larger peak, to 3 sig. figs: 43.7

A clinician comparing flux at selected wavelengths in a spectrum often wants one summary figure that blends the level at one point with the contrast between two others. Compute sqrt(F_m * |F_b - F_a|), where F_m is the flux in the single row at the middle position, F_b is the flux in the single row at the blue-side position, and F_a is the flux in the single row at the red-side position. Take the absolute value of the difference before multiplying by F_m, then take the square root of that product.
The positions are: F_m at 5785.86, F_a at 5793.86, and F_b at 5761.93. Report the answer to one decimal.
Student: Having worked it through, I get 0.4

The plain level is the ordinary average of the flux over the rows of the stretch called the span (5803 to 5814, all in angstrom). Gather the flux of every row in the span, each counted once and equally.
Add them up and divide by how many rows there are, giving 5.9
